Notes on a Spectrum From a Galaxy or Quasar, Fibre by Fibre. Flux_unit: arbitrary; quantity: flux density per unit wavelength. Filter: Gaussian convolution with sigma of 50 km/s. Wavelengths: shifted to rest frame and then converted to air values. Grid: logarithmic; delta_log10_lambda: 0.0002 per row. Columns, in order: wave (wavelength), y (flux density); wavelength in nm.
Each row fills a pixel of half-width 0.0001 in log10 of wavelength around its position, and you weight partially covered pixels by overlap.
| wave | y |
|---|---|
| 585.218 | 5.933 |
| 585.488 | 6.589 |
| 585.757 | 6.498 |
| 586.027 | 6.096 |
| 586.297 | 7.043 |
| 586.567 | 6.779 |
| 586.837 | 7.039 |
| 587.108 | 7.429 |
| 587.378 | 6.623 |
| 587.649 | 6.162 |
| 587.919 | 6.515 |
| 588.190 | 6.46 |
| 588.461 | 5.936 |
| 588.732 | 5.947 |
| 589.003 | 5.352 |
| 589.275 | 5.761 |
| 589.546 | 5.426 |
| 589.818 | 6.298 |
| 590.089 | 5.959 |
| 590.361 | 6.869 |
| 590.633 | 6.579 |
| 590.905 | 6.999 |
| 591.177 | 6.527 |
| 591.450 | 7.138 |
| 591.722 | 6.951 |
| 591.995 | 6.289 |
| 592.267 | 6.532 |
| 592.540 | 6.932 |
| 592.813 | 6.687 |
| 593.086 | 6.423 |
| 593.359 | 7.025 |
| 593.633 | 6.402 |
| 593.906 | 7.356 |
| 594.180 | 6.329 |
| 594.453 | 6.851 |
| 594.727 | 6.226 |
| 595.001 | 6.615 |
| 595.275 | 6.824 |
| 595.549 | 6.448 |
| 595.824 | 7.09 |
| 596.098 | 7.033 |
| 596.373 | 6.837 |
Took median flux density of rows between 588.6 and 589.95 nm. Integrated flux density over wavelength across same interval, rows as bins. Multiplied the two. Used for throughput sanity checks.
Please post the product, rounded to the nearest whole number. 45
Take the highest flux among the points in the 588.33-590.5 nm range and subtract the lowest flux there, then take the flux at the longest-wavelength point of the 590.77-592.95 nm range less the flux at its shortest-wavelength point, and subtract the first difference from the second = -1.83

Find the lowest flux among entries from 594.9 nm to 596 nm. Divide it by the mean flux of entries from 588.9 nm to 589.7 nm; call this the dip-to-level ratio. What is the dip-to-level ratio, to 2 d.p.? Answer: 1.17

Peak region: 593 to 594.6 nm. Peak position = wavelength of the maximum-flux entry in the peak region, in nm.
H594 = 593.906 nm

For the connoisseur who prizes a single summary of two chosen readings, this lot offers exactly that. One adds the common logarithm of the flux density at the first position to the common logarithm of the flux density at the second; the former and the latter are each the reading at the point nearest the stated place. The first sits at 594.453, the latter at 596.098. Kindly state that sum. 1.68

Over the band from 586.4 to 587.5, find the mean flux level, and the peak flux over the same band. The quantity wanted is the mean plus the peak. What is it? 14.4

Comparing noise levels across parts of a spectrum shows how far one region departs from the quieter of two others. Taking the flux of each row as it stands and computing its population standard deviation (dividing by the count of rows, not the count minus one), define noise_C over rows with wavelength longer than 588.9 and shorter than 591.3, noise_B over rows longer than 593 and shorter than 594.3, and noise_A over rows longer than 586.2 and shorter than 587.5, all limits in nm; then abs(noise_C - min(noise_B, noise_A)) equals 0.29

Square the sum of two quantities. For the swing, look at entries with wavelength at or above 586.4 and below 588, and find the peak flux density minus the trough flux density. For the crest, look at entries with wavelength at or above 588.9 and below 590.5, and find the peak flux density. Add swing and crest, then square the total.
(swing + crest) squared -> 66.2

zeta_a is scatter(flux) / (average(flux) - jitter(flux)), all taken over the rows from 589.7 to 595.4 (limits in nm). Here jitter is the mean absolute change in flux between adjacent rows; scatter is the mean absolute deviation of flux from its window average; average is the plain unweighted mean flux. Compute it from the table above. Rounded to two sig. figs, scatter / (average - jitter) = 0.047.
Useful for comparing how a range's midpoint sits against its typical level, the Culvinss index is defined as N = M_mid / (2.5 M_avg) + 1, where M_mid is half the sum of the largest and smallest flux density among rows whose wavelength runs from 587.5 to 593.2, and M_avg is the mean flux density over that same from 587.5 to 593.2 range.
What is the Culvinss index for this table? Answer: 1.39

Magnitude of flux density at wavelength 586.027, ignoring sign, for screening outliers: 6.1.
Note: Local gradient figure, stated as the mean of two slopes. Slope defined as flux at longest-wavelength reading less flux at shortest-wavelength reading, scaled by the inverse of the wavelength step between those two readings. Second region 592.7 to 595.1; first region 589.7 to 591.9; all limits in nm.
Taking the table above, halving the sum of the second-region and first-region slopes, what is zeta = 0.16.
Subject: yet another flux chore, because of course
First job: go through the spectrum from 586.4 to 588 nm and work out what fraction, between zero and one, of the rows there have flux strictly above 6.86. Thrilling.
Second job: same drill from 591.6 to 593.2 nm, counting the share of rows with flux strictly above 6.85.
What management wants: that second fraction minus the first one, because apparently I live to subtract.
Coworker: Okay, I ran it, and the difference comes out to 0.0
